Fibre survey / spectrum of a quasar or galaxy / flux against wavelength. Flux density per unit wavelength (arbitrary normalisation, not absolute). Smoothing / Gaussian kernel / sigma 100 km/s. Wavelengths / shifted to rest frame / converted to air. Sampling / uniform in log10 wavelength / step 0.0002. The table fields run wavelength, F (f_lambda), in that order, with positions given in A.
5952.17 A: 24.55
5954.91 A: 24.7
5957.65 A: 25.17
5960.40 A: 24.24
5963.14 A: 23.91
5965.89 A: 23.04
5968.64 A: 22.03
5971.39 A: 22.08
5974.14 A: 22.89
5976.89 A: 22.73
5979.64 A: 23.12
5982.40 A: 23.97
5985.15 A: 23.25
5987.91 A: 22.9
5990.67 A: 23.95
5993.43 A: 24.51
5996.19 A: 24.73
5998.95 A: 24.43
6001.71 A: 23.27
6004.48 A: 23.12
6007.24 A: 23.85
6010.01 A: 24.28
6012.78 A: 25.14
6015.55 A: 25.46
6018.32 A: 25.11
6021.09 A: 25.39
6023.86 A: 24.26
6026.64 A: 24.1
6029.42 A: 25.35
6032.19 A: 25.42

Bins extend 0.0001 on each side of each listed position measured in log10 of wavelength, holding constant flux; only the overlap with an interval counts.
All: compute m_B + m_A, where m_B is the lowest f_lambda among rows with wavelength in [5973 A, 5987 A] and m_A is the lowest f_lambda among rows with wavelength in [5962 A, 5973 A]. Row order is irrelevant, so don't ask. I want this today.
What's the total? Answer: 44.8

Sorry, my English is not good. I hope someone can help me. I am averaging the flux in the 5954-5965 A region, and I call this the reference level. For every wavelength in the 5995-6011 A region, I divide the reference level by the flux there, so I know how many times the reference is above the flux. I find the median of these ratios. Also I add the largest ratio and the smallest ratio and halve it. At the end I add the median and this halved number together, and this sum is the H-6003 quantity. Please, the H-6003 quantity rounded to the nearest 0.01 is 2.04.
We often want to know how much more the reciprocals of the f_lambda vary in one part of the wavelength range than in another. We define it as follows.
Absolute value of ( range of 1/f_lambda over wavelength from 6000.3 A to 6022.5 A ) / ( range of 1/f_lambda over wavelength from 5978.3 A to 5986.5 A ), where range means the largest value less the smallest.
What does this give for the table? 2.6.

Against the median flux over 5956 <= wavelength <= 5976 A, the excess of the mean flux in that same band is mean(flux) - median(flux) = 0.3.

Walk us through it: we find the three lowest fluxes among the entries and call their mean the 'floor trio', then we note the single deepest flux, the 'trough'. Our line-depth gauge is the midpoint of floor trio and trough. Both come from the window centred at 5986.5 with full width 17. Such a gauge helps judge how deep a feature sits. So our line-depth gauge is 23.0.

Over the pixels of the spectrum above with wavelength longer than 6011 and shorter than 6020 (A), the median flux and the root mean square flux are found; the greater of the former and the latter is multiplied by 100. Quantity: 2524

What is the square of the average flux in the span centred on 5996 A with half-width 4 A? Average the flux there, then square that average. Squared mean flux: 603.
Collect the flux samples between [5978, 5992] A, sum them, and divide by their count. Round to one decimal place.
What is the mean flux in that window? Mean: 23.4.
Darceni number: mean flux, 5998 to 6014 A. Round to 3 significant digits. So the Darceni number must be 24.0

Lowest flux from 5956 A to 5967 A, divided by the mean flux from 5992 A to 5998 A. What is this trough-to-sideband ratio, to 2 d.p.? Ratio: 0.94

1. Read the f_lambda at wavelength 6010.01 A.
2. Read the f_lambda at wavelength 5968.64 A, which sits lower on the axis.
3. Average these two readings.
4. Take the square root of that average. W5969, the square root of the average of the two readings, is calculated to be 4.81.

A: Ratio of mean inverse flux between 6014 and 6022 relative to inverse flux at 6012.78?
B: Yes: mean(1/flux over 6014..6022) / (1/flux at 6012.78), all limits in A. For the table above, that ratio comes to 0.99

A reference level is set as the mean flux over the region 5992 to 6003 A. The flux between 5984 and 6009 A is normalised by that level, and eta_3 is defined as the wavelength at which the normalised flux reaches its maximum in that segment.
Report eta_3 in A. 5996.19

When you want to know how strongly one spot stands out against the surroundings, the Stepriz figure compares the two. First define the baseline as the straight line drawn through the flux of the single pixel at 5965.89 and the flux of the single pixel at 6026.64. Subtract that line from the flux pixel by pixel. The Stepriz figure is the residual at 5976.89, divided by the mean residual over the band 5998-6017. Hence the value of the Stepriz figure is -1.1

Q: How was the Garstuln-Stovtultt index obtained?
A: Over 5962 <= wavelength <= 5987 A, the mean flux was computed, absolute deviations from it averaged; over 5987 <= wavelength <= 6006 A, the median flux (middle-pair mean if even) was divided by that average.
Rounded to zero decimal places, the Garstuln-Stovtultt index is 47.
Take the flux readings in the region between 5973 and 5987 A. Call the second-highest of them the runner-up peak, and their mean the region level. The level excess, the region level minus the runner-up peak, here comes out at -0.06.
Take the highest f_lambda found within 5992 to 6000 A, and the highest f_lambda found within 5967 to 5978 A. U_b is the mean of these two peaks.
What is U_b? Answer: 23.8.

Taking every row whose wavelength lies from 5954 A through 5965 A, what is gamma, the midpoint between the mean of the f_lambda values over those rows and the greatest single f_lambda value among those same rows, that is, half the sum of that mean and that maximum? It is 24.8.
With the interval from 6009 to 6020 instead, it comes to 25.2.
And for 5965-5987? 23.4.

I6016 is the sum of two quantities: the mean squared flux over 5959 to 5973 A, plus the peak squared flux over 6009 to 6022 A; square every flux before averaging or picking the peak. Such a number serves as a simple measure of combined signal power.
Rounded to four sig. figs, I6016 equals 1181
